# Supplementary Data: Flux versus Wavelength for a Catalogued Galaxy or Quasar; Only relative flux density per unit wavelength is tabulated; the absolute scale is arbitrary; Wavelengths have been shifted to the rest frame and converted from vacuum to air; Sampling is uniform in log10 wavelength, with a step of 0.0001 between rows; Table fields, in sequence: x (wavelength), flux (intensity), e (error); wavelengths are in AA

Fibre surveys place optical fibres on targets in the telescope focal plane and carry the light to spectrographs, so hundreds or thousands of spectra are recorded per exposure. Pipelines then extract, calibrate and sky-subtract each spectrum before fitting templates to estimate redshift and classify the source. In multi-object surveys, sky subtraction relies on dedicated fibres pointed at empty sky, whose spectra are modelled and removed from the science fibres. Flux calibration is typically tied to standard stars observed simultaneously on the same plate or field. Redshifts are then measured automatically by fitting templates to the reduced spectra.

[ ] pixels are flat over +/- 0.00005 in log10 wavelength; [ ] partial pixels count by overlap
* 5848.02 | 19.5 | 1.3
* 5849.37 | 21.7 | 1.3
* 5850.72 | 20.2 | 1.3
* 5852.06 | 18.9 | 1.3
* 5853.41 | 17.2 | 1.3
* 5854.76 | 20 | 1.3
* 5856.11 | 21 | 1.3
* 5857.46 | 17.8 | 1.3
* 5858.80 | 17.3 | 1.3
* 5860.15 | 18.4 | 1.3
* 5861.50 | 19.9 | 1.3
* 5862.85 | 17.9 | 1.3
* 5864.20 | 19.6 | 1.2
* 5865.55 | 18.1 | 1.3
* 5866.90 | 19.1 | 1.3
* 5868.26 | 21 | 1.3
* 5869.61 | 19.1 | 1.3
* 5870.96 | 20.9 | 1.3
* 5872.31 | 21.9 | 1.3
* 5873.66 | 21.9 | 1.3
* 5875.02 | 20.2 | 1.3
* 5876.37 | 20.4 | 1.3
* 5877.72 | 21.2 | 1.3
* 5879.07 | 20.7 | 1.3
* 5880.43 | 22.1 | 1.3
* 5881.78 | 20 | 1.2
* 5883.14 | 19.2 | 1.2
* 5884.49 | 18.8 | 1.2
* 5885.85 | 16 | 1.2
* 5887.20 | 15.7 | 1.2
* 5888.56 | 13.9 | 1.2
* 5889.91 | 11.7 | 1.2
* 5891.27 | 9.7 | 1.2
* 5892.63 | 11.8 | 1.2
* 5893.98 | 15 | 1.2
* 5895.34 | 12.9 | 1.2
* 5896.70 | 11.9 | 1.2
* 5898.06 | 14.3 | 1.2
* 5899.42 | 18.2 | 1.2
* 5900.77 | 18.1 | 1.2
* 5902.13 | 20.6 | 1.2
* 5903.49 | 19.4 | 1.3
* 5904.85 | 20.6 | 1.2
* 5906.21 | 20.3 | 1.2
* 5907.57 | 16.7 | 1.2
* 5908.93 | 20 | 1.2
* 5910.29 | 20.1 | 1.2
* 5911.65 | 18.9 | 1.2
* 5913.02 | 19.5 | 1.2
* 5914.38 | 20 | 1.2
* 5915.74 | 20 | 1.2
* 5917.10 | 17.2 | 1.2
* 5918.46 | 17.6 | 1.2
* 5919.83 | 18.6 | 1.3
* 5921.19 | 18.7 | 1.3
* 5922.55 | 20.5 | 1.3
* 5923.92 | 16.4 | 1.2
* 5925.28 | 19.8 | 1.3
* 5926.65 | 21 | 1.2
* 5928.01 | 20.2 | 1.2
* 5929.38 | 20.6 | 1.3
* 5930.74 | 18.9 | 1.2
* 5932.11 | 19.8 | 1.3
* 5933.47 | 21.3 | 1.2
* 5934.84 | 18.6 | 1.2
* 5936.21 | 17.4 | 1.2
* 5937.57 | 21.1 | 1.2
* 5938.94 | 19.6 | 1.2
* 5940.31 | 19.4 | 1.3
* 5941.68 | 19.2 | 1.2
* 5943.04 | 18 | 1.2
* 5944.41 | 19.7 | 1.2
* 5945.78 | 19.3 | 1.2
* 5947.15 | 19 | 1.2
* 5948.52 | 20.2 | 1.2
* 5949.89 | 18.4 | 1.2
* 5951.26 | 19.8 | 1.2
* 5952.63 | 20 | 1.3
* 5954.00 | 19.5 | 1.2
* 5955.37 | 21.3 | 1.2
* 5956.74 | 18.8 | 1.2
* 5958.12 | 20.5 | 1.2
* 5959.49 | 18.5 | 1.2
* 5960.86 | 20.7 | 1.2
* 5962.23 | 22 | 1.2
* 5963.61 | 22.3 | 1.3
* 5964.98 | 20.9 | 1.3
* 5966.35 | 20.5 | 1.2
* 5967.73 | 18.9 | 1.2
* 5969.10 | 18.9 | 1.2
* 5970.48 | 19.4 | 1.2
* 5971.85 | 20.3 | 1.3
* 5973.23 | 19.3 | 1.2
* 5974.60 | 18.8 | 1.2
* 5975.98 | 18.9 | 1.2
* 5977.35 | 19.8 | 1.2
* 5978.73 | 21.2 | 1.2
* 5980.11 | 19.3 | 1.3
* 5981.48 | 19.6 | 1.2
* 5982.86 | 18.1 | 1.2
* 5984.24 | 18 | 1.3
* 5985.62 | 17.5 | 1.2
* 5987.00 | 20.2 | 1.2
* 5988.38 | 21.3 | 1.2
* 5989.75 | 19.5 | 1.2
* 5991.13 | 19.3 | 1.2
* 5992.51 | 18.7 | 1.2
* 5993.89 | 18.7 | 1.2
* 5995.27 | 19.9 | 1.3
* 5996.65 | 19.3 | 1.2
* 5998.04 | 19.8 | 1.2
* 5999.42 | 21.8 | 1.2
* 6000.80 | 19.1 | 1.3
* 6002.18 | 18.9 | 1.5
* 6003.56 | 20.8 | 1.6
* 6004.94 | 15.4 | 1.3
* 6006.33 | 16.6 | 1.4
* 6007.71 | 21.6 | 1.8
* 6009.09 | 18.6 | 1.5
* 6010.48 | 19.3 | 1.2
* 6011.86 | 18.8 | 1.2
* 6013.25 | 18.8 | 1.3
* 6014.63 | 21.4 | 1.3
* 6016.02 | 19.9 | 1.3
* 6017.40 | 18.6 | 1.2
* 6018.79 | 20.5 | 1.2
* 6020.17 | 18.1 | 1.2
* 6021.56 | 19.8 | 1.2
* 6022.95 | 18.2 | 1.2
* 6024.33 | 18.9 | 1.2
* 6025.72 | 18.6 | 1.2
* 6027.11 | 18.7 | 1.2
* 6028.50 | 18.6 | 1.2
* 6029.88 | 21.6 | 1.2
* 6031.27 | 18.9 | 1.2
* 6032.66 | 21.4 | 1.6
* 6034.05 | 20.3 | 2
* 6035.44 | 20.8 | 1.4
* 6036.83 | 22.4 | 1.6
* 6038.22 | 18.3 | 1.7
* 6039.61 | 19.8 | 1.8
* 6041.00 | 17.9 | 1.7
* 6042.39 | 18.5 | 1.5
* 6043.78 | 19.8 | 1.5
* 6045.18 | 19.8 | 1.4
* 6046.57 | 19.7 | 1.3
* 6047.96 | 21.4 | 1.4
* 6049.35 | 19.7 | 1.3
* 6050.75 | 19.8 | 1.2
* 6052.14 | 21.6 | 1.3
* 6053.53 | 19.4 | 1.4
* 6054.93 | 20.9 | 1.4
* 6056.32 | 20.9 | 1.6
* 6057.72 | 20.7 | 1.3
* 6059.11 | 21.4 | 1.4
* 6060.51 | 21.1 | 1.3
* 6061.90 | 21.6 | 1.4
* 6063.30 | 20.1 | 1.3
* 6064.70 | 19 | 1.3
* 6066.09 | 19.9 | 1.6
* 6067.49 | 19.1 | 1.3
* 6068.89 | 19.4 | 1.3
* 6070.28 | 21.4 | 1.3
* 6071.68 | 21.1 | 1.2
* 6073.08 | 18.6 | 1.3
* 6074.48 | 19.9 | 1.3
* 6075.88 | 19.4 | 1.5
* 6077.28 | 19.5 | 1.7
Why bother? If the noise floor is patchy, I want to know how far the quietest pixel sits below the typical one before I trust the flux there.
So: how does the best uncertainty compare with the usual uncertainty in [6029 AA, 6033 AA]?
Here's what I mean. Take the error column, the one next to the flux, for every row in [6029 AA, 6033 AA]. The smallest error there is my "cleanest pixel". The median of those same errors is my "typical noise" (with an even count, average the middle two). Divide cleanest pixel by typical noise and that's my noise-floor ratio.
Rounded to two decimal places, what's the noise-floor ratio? 1.00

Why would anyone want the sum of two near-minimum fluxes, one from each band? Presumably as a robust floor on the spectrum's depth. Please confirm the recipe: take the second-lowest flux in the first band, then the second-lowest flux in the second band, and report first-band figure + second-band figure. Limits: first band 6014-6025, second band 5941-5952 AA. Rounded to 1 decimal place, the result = 36.6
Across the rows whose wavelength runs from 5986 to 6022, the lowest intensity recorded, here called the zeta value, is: 15.4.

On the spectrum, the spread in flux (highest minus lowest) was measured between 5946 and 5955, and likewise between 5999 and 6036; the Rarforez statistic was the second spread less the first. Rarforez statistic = 4.6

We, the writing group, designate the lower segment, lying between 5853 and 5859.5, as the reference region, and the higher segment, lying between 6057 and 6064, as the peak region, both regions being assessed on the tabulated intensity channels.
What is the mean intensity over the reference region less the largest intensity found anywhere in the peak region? -2.9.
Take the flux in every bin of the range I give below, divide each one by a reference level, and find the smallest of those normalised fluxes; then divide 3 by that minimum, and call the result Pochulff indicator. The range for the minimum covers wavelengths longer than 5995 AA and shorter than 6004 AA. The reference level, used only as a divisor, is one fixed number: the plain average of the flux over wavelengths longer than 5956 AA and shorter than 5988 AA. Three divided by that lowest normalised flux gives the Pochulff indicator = 3.12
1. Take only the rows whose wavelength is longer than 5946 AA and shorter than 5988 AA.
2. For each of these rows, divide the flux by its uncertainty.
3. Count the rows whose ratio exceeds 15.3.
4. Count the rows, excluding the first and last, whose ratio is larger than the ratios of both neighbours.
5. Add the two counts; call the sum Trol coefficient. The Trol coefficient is 36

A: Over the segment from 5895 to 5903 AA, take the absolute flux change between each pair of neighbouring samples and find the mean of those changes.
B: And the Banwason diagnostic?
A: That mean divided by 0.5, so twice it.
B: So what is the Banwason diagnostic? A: 4.0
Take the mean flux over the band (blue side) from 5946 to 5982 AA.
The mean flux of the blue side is 19.9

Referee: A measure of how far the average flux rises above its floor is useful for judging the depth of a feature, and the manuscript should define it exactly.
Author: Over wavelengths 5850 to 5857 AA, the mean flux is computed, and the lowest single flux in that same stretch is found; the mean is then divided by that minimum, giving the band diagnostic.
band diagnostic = 1.13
